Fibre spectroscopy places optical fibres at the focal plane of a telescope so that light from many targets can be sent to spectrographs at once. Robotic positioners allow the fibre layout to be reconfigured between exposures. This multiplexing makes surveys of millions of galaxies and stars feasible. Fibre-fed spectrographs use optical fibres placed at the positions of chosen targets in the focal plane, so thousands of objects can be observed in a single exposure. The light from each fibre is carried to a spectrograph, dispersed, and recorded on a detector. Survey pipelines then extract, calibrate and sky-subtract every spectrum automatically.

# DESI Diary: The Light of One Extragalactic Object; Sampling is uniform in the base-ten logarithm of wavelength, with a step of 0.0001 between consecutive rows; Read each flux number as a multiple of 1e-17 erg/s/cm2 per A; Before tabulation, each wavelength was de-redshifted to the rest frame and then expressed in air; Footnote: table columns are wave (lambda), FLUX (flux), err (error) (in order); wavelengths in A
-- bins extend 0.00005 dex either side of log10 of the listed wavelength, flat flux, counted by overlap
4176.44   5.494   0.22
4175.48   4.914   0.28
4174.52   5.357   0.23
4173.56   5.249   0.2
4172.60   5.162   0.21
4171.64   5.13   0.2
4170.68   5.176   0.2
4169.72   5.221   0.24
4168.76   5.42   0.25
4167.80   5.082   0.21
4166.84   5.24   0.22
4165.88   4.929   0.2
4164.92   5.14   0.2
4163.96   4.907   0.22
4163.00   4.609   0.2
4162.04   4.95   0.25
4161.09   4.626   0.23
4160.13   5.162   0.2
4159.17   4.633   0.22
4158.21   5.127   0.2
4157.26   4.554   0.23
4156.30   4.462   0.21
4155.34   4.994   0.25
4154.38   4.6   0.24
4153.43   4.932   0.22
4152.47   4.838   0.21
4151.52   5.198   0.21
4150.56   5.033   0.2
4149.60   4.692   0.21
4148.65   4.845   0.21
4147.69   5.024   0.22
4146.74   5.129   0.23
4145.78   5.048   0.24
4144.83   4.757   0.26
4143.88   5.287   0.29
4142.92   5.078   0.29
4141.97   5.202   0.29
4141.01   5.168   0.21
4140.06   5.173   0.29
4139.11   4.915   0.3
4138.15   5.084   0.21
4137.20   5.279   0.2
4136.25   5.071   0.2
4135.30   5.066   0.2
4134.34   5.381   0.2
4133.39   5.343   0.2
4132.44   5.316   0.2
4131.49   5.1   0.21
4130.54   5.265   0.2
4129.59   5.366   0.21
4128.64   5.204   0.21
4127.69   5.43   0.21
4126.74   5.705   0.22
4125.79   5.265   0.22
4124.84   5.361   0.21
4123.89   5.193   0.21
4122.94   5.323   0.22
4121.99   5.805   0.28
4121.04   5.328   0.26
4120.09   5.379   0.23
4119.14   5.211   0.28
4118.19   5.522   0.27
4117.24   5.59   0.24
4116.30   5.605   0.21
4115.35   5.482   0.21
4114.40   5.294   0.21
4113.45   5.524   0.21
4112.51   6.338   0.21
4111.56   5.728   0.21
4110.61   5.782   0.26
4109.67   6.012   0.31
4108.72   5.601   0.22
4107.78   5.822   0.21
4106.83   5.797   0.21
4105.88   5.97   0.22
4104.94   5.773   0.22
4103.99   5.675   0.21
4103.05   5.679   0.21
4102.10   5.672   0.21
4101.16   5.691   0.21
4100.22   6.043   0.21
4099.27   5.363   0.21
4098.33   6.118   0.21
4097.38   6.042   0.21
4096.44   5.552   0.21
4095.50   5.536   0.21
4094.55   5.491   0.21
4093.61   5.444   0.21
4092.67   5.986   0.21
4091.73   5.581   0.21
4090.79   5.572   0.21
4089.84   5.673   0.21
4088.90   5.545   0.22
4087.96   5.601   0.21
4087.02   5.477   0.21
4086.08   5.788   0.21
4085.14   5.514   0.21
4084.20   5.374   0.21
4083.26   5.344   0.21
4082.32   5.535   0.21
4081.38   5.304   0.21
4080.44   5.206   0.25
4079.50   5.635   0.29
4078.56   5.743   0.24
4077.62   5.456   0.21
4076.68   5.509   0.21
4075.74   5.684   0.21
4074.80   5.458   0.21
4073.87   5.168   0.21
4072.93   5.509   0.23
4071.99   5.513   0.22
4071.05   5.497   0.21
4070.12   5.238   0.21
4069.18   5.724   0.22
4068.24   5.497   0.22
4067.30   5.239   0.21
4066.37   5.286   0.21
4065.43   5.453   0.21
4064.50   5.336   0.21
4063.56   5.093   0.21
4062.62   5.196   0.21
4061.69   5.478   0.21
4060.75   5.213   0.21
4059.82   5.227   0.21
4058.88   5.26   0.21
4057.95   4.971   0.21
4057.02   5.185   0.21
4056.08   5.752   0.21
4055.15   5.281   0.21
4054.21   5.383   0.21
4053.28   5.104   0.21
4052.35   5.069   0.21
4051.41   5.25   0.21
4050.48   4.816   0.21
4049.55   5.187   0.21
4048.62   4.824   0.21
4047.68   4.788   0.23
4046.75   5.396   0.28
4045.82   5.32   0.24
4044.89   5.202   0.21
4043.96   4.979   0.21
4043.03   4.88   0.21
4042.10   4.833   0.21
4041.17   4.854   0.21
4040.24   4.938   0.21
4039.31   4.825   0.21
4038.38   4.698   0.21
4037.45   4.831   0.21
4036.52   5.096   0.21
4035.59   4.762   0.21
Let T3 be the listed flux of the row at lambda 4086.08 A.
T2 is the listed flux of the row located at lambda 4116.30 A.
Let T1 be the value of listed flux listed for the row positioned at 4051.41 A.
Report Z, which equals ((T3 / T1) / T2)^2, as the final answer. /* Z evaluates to 0.0387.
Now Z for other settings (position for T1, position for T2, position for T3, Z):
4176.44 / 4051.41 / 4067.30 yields 0.0330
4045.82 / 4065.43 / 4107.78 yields 0.0403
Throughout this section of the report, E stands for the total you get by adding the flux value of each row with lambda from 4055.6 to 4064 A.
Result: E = 47.4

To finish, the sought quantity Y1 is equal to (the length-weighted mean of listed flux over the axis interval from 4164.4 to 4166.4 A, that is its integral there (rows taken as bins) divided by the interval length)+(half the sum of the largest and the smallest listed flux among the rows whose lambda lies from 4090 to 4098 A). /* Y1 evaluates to 10.8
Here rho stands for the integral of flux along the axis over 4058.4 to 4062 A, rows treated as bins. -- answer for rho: 19.0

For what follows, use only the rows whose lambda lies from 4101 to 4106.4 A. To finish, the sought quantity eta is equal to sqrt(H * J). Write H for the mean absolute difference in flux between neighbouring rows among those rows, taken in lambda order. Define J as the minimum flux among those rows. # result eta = 0.61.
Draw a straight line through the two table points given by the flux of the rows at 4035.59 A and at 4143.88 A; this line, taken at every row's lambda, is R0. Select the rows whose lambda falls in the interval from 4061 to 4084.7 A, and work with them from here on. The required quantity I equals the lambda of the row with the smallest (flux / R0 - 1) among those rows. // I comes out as 4063.56 A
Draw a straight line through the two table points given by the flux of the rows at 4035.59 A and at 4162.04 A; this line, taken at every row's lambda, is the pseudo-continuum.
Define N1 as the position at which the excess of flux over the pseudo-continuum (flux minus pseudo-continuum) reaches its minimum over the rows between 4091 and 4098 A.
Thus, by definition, 4093.61 A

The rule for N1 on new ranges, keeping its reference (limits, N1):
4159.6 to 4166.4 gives 4163.00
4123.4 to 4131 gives 4123.89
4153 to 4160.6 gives 4156.30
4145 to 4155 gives 4154.38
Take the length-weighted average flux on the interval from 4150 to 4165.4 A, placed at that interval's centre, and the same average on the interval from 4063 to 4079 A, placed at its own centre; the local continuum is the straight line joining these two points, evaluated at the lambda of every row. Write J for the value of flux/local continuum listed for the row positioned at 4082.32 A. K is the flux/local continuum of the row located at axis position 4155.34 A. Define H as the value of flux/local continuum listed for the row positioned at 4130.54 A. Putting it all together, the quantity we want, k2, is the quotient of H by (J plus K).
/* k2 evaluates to 0.51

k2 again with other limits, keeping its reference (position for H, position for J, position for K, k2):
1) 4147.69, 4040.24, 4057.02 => 0.56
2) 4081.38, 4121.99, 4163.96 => 0.46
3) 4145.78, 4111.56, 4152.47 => 0.49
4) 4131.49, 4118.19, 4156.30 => 0.51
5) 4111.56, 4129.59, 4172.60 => 0.52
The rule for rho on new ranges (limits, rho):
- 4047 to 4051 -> 19.7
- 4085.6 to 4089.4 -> 21.3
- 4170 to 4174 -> 20.7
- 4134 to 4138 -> 20.7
